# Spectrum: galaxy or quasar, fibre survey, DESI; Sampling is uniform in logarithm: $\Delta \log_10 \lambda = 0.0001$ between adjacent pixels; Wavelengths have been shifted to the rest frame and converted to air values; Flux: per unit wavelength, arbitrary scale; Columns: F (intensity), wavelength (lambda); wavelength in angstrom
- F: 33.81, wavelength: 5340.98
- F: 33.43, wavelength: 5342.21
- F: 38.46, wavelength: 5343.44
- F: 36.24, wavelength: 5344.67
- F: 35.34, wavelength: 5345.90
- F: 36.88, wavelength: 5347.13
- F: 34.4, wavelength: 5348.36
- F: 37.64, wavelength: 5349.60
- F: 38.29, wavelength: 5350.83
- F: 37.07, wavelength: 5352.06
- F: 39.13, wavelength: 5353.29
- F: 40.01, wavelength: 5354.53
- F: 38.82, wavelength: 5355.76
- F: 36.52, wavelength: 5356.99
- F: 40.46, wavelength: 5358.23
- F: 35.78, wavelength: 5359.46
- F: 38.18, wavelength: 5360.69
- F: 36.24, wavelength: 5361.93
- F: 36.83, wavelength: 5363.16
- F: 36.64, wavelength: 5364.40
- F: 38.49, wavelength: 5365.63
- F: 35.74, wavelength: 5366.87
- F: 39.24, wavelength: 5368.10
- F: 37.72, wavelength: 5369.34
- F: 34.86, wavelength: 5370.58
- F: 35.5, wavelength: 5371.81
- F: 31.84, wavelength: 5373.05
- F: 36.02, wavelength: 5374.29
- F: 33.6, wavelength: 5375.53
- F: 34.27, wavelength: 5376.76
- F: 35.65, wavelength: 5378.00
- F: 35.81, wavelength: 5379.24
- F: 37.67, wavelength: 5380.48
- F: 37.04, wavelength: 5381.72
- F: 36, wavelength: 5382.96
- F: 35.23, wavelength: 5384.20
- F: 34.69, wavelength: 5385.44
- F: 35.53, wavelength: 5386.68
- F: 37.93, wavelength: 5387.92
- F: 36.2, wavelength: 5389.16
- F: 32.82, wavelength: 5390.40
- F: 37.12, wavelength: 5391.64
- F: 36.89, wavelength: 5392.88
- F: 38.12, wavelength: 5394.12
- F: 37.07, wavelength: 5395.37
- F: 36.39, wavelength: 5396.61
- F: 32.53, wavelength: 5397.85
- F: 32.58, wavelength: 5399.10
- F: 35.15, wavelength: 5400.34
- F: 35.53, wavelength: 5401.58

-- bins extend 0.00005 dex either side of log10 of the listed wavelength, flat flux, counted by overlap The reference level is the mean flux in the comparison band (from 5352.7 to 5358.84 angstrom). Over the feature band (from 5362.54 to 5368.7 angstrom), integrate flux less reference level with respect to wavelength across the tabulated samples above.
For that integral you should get -10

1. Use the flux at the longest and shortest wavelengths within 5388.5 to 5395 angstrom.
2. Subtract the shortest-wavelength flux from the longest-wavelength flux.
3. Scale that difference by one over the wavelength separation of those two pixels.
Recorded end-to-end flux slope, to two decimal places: 0.39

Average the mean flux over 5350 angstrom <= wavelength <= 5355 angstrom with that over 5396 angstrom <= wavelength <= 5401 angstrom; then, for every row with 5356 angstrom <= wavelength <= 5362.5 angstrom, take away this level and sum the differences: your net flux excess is 5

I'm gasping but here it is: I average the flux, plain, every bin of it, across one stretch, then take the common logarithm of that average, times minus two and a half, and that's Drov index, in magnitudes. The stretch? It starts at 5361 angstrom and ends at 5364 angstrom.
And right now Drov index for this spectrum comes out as -3.91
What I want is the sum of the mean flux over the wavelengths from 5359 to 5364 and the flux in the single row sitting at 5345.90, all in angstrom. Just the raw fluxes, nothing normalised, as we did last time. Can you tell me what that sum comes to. 72.1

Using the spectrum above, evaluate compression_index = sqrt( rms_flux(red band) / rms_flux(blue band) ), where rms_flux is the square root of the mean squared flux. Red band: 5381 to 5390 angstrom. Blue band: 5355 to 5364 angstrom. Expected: 0.98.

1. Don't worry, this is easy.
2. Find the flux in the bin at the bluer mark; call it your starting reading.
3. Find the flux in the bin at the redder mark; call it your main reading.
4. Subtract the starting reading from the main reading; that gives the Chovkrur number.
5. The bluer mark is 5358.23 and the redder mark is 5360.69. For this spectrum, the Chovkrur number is -2.3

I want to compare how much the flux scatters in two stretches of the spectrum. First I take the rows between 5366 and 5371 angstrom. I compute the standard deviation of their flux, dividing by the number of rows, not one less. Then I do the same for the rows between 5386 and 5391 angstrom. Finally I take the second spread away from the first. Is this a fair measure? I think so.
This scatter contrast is -0.1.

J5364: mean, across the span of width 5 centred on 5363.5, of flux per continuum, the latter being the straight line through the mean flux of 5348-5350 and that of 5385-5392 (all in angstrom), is 1.03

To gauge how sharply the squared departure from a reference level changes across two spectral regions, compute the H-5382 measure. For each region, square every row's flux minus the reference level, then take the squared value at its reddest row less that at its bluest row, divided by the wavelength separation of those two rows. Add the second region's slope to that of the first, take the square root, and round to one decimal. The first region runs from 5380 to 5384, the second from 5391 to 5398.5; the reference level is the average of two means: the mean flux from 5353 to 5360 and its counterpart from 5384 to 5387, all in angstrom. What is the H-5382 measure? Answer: 1.7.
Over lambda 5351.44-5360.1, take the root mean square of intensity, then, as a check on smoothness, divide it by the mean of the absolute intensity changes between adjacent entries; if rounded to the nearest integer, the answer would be 15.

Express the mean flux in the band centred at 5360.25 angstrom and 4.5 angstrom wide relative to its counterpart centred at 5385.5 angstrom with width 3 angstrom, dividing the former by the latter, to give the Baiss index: 1.07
